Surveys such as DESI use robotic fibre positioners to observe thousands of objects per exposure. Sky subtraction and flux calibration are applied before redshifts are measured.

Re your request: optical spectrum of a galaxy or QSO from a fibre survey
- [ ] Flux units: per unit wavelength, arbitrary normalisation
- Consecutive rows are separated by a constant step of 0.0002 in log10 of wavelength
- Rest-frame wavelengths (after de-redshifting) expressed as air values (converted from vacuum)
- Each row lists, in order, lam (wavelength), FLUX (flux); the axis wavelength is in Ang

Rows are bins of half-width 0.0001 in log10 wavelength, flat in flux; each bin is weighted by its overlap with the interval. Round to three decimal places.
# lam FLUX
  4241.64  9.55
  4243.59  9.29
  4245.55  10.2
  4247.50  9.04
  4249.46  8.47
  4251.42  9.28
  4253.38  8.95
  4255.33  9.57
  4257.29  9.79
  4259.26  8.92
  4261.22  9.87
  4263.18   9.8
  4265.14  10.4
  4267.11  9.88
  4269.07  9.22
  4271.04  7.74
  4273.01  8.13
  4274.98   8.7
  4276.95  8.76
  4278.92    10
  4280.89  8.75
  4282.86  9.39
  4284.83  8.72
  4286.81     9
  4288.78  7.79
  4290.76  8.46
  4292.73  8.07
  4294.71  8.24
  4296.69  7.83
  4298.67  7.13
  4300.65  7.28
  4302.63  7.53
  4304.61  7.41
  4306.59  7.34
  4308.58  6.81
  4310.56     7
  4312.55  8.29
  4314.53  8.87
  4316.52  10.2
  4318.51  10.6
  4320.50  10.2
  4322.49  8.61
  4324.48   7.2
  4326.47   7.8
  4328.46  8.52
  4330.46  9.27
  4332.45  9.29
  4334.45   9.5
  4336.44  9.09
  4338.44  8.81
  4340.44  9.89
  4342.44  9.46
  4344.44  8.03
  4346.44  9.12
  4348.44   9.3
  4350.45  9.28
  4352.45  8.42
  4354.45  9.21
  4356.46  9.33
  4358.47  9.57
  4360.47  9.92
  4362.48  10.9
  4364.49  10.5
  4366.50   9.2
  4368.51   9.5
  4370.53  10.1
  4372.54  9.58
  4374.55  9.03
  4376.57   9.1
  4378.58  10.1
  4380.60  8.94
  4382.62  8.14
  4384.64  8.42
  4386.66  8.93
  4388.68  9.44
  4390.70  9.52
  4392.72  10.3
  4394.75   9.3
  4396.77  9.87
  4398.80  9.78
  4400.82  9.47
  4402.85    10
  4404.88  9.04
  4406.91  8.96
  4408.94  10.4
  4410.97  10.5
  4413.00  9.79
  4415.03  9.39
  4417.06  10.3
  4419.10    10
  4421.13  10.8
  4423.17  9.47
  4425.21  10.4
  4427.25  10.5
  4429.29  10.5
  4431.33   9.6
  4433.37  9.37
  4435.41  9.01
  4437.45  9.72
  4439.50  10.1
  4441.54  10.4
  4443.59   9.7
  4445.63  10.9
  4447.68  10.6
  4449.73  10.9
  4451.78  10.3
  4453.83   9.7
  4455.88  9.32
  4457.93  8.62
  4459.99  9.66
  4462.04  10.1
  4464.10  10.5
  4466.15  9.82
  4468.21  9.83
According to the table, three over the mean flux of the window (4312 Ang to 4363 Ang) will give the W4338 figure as 0.327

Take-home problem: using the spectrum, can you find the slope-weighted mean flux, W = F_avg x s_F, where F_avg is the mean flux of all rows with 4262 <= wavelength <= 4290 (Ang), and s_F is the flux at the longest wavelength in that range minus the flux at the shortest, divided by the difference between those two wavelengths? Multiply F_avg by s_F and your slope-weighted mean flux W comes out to -0.71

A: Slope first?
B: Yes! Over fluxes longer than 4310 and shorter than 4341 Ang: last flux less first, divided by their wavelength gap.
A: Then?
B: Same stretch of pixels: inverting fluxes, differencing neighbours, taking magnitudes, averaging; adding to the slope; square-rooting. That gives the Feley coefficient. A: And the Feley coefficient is 0.33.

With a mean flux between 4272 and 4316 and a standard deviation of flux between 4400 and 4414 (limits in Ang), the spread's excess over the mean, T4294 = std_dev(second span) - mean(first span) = -7.6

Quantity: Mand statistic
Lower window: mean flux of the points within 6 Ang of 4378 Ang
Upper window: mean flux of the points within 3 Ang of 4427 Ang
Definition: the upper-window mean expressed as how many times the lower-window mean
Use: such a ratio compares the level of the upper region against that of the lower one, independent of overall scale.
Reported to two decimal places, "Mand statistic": 1.14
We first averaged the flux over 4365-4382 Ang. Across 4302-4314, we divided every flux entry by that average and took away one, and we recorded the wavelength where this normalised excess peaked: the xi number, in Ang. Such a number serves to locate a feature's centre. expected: 4312.55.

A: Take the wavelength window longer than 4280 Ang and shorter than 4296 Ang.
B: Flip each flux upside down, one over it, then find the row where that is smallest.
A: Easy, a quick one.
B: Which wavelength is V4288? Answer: 4282.86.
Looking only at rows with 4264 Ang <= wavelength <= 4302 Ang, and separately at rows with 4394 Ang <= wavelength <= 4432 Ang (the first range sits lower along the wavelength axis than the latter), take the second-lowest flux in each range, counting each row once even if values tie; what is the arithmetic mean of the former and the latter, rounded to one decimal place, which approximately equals 8.2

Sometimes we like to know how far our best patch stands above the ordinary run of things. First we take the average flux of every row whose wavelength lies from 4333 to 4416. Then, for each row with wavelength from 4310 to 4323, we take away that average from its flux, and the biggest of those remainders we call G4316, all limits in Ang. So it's 1.16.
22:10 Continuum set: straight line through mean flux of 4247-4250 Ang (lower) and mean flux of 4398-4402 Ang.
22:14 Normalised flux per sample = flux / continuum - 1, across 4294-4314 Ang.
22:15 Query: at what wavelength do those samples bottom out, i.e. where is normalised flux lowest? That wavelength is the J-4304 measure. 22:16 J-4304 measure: 4308.58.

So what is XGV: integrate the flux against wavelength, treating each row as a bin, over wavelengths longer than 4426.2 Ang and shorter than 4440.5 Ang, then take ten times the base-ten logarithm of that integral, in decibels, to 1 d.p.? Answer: 21.5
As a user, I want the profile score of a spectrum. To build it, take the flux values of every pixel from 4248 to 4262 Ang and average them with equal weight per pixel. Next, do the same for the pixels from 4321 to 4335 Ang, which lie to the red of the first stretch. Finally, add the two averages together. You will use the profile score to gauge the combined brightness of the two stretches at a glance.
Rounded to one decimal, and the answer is 17.9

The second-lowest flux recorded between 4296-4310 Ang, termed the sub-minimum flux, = 7.13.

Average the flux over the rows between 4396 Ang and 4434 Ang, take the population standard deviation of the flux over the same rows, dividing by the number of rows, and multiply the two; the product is 5.2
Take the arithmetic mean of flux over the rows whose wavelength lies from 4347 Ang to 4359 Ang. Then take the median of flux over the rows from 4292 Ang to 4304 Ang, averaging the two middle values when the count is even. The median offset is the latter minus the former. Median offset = -1.5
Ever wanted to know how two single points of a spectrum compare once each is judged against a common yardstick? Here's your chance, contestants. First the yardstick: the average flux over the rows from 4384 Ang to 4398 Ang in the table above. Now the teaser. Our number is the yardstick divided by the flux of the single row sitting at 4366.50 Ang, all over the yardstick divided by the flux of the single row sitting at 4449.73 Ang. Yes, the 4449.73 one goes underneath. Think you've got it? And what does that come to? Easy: 1.18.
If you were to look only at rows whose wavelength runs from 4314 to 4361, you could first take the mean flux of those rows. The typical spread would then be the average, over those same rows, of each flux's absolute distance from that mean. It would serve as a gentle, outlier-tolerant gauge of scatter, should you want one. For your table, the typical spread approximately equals 0.58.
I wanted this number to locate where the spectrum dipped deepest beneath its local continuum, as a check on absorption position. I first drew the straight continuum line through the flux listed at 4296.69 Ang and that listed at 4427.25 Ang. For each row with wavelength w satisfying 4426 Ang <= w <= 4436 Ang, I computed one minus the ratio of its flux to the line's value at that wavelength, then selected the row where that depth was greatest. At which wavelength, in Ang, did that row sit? 4435.41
